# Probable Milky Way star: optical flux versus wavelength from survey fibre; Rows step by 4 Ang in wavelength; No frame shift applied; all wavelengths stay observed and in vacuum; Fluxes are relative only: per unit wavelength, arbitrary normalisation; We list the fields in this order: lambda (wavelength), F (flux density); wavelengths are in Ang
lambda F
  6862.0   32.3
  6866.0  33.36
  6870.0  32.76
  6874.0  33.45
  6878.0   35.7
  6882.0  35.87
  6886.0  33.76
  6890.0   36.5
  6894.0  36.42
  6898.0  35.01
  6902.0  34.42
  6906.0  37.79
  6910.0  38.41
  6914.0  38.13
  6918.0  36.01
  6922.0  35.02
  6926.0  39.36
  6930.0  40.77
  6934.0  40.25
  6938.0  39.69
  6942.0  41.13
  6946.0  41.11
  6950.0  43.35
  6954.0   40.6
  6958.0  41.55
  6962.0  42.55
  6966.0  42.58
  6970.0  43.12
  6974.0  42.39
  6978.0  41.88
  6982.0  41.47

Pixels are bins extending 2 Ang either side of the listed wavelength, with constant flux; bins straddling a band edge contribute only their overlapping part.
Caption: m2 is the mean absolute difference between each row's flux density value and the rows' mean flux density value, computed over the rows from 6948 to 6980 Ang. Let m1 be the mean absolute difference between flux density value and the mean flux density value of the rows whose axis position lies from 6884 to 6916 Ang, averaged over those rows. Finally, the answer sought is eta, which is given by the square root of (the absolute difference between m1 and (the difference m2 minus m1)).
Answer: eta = 1.5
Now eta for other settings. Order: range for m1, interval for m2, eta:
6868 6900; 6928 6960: 1.3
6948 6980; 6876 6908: 0.6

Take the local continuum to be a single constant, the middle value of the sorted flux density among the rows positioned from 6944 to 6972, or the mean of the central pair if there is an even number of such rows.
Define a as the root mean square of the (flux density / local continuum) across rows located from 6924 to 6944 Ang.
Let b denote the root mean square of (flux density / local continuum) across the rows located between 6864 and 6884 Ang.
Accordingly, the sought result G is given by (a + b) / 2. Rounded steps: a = 0.95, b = 0.805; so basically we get 0.875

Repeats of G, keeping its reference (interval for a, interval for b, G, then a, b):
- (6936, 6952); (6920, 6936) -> 0.943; 0.97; 0.915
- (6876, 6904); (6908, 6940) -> 0.868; 0.83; 0.905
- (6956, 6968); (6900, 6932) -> 0.937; 0.99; 0.882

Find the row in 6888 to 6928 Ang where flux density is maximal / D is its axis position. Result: 6926.0 Ang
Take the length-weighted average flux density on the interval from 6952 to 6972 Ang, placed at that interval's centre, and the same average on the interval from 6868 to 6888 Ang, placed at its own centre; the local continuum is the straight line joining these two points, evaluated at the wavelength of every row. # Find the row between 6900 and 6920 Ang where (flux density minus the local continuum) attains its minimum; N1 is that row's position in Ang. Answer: 6902.0 Ang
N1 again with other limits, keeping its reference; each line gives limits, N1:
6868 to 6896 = 6886.0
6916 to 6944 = 6922.0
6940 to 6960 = 6954.0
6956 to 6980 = 6978.0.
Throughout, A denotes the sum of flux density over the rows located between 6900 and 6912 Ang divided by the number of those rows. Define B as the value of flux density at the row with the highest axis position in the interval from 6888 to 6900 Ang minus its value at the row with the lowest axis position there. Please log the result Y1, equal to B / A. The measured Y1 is -0.04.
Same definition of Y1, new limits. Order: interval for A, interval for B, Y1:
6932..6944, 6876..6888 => -0.05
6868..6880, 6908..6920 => -0.07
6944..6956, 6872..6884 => 0.06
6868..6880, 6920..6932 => 0.17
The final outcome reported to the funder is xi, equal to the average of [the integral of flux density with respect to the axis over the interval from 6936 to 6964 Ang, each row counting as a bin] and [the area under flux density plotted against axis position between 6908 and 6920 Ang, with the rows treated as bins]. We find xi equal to 805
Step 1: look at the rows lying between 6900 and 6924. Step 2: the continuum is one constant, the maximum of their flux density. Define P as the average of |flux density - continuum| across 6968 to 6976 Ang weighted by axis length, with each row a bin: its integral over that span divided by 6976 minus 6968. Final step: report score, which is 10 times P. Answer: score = 43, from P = 4.3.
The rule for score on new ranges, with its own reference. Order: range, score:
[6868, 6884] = 40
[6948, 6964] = 36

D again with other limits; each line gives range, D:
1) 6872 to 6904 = 6890.0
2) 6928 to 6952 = 6950.0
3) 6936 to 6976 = 6950.0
